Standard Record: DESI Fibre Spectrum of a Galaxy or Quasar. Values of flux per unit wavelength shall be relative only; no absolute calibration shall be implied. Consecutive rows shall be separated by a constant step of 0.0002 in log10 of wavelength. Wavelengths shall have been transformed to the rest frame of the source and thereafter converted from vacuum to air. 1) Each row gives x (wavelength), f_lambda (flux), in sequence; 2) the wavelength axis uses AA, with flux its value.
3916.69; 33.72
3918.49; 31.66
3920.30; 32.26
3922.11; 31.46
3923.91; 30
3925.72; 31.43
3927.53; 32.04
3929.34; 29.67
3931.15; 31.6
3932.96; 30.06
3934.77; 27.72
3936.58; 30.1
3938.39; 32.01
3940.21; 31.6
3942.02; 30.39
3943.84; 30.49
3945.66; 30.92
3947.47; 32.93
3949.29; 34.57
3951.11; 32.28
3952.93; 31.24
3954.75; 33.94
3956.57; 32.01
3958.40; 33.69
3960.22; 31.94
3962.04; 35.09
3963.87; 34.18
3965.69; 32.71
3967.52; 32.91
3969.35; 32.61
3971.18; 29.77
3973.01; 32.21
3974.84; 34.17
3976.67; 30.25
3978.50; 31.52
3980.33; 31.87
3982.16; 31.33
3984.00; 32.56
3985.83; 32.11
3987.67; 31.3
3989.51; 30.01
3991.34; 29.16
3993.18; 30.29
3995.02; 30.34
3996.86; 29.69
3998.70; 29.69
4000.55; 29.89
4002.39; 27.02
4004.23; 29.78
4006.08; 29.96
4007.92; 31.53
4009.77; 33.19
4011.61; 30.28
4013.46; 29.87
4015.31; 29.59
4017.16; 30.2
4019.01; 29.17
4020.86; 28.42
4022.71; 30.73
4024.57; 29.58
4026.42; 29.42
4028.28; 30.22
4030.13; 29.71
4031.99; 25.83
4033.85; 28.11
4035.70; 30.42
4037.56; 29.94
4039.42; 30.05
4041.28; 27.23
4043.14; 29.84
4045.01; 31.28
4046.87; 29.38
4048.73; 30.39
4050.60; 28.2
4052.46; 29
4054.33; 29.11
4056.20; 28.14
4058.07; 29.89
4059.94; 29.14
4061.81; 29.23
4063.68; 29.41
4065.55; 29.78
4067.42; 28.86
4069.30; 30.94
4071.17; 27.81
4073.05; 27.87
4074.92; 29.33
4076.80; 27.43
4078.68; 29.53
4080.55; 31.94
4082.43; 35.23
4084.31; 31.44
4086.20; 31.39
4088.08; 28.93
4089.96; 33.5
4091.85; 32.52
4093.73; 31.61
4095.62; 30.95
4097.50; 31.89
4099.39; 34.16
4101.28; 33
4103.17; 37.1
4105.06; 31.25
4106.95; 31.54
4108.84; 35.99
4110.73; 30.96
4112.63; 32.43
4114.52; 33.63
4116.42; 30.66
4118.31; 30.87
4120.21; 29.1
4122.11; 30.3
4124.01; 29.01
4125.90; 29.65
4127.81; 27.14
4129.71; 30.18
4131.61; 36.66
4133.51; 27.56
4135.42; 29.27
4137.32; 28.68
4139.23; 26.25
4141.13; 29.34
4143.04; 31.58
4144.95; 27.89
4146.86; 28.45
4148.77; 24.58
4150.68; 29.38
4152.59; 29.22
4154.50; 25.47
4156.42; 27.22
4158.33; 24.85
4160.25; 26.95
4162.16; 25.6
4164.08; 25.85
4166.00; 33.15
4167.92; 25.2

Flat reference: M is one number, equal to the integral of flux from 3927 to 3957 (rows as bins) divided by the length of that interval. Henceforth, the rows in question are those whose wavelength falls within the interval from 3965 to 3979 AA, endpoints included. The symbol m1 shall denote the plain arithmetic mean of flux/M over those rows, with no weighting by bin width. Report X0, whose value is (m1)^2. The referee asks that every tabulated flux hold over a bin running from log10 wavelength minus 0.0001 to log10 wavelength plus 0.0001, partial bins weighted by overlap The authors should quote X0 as 1.04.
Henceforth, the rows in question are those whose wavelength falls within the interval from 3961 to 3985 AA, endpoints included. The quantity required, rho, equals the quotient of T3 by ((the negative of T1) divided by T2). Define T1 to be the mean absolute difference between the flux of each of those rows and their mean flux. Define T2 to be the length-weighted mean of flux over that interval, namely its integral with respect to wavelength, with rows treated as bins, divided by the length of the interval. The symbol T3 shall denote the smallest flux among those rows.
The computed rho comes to -843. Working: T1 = 1.14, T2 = 32.4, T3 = 29.77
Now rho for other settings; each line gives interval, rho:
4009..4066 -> -886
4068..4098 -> -492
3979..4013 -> -743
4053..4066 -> -2128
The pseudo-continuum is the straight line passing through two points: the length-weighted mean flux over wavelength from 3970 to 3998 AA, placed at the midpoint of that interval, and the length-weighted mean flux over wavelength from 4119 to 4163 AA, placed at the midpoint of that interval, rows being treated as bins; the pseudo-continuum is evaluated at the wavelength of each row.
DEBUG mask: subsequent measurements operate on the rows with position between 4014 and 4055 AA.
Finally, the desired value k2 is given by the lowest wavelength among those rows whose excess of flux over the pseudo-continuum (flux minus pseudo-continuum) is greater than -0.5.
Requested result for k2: 4017.16 AA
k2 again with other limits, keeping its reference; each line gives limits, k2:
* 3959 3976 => 3960.22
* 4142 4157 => 4143.04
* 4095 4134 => 4095.62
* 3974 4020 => 3974.84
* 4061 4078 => 4063.68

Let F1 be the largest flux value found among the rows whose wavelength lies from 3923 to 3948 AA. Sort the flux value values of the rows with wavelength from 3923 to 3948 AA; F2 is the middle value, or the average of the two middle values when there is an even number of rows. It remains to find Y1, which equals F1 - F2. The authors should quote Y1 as 2.2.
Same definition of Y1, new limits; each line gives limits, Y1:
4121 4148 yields 7.5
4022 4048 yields 1.5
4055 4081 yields 2.7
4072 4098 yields 3.8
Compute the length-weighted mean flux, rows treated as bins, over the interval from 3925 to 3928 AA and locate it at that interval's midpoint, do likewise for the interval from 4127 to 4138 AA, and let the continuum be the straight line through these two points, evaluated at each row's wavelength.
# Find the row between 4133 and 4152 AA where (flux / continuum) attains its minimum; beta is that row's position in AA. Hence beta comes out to 4148.77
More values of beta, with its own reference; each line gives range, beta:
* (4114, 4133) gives 4127.81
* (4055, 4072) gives 4071.17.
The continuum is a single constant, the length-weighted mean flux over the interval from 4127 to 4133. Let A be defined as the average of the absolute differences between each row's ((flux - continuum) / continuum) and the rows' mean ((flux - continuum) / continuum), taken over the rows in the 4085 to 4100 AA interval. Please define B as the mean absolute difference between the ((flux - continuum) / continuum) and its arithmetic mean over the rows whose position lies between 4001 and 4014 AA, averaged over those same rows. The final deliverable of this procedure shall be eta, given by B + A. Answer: 0.076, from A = 0.037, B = 0.039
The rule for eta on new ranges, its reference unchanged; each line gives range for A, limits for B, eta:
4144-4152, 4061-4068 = 0.057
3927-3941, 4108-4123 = 0.094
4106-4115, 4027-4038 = 0.093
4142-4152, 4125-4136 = 0.126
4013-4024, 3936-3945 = 0.042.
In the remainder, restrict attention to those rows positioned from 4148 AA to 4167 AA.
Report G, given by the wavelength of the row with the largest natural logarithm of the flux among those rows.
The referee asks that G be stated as 4166.00 AA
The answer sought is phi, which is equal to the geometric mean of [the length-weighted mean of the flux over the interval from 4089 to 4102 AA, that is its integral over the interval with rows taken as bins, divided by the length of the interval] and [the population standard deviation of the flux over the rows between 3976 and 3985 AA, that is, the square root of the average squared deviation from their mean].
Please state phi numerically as 5.0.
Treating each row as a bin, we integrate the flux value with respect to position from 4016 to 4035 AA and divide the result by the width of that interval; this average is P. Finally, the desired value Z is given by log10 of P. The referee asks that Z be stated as 1.46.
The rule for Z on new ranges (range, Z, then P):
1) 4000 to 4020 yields 1.48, 30.05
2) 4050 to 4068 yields 1.46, 29.10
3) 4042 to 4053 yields 1.47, 29.66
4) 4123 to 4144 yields 1.47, 29.58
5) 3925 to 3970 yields 1.50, 31.93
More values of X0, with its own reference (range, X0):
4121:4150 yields 0.86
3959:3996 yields 1.03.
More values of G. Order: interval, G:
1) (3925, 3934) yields 3927.53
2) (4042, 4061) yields 4045.01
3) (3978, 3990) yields 3984.00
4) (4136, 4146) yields 4143.04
